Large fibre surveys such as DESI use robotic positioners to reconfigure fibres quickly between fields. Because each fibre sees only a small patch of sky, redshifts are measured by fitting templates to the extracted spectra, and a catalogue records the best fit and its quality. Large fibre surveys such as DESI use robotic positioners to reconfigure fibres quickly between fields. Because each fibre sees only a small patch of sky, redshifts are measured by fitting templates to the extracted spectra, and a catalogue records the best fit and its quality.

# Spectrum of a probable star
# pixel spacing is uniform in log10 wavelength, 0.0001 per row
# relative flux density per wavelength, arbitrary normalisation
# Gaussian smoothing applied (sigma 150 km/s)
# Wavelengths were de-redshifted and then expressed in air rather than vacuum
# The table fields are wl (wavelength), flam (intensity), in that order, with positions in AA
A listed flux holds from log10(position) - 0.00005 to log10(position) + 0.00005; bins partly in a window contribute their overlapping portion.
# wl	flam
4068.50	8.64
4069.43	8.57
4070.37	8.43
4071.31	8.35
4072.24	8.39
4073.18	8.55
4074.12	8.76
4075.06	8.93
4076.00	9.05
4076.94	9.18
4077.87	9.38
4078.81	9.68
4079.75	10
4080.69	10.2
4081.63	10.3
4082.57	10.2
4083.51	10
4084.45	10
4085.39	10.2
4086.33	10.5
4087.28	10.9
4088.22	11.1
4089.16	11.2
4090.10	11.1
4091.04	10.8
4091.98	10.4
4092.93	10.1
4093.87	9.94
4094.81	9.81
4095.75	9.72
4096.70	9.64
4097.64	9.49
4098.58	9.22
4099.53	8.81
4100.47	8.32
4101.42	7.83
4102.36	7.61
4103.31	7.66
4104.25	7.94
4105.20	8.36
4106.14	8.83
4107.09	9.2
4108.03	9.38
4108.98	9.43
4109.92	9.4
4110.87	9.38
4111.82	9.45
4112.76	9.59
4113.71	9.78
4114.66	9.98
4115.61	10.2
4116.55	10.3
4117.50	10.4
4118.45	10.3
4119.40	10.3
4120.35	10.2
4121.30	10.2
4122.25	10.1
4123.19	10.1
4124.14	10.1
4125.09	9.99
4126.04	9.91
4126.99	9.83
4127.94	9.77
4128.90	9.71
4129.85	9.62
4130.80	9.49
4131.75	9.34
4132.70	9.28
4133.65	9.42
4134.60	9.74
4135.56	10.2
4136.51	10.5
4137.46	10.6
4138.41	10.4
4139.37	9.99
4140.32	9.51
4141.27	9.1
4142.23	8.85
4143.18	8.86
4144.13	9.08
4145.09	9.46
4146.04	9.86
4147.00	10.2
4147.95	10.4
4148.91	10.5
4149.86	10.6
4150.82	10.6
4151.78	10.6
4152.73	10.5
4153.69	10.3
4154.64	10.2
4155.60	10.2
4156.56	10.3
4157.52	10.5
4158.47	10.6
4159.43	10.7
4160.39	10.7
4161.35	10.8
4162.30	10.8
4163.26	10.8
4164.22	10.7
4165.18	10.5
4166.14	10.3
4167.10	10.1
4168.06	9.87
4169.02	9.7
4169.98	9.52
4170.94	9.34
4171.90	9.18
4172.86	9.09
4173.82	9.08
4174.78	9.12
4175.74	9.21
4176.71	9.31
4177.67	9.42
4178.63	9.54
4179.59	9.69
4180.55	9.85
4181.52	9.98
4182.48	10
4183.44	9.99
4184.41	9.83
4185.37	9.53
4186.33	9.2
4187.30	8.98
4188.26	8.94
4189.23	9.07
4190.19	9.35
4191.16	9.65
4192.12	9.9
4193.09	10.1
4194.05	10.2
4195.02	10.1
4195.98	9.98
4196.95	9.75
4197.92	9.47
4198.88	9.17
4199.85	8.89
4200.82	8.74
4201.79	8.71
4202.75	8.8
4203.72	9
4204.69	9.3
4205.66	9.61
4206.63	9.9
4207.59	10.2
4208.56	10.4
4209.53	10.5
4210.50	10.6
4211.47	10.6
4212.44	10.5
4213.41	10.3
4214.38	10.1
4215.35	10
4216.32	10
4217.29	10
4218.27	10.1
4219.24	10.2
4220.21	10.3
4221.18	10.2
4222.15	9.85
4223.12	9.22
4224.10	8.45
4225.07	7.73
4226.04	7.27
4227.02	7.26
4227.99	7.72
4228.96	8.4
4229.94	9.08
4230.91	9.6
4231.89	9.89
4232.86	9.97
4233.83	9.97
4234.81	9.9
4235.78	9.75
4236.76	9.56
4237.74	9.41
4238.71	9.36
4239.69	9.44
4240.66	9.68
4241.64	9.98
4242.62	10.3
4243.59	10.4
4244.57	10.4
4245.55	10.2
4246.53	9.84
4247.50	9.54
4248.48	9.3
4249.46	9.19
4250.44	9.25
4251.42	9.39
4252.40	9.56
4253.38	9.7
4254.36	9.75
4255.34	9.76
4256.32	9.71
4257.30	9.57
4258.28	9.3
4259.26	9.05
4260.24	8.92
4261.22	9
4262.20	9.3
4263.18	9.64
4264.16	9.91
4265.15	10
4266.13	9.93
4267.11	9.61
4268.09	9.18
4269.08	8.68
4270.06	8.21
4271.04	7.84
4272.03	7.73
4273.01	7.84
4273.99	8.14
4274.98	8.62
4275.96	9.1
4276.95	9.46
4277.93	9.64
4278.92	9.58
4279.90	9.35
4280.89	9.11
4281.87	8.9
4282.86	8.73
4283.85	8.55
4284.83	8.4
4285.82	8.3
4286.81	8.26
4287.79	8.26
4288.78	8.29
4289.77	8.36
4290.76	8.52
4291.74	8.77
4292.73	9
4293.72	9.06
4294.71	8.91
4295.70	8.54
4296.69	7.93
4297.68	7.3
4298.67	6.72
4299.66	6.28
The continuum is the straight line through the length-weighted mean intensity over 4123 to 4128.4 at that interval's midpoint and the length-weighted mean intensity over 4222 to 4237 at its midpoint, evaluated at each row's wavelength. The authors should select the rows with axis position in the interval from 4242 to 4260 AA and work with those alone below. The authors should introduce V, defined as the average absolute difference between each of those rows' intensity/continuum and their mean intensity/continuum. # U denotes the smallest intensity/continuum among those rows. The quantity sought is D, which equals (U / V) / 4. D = 7.4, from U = 1.04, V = 0.04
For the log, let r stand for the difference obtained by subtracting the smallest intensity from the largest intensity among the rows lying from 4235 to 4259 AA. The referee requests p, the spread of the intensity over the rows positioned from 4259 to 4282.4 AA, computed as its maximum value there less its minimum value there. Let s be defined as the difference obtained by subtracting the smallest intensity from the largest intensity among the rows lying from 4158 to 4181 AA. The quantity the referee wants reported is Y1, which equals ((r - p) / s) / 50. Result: -0.012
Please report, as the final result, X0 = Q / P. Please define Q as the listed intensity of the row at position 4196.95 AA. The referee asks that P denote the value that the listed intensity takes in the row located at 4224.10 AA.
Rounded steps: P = 8.45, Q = 9.75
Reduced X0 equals 1.15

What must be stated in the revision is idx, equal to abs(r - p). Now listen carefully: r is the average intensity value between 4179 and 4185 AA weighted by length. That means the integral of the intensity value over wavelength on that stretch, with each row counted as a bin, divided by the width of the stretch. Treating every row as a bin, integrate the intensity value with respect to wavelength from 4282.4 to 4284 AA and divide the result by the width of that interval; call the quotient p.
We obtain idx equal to 1.24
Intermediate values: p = 8.6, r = 9.9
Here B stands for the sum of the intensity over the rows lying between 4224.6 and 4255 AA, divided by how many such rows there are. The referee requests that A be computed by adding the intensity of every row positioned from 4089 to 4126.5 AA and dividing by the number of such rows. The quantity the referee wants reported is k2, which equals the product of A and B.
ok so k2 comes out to 90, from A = 9.61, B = 9.38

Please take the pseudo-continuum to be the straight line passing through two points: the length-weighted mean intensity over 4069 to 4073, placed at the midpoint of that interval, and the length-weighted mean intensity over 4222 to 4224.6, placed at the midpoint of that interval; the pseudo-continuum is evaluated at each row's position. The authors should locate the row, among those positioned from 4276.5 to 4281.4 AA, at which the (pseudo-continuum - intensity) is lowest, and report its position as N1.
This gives 4277.93 AA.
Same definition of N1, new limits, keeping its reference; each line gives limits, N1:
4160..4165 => 4161.35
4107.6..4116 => 4115.61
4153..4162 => 4161.35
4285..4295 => 4293.72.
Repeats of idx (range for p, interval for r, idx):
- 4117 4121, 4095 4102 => 1.26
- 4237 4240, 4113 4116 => 0.52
